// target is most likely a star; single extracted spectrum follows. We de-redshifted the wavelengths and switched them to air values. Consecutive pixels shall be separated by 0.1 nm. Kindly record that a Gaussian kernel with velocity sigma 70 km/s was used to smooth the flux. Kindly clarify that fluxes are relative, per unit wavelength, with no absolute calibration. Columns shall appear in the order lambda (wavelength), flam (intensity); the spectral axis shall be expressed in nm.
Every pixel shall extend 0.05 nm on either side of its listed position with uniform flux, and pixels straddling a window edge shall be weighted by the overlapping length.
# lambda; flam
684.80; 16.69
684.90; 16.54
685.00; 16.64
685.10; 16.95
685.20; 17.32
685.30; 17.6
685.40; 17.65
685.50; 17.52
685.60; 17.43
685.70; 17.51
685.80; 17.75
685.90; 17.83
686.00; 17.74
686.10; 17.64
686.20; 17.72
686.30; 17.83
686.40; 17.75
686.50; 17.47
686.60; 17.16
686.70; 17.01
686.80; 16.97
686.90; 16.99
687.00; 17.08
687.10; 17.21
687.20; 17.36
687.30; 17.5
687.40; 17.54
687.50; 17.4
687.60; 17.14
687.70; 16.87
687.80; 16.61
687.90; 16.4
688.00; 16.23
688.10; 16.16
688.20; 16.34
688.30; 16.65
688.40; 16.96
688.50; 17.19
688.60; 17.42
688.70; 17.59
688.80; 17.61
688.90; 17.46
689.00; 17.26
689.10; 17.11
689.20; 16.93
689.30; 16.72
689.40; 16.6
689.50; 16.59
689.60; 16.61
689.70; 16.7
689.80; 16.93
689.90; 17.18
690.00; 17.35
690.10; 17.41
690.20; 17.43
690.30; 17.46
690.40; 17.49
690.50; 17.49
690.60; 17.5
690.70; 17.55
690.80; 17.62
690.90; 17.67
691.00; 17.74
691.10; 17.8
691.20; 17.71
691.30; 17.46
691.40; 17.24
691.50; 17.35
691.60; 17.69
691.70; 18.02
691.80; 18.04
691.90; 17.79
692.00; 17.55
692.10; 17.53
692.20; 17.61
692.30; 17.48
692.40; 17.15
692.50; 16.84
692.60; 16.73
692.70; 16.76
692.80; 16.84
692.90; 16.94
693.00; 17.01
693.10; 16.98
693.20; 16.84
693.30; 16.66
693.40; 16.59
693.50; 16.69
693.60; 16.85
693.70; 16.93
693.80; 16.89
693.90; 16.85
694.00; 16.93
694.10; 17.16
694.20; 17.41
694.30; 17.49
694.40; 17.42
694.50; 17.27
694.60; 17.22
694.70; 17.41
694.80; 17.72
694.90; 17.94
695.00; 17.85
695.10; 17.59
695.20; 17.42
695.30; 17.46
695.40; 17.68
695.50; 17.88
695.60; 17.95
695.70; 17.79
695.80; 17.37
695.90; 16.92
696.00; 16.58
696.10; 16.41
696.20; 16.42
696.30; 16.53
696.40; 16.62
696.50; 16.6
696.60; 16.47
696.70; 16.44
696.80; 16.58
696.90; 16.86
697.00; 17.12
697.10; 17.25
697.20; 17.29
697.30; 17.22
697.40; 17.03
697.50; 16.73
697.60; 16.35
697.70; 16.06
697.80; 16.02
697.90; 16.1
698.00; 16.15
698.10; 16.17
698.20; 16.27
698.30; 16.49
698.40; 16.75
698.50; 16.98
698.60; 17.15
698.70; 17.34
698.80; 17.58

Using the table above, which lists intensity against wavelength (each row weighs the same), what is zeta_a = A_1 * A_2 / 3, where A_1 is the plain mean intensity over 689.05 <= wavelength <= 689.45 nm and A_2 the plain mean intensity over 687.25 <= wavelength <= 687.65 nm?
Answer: 98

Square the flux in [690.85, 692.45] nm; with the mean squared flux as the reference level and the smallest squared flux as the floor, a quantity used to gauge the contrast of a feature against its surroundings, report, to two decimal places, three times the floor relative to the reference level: 2.84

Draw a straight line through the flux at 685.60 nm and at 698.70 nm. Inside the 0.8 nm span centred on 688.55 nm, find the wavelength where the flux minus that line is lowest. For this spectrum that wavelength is 688.20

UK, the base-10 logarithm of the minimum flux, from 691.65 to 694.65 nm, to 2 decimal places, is 1.22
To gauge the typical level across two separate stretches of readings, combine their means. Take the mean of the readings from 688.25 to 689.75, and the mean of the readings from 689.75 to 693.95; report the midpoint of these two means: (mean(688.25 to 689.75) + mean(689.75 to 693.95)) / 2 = 17.2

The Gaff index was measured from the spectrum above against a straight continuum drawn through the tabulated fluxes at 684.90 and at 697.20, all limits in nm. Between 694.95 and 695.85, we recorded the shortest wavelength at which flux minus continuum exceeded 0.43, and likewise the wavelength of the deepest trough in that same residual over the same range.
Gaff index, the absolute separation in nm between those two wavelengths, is 0.80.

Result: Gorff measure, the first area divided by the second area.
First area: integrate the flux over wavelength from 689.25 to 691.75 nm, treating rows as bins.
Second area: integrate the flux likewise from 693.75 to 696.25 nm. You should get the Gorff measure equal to 1.00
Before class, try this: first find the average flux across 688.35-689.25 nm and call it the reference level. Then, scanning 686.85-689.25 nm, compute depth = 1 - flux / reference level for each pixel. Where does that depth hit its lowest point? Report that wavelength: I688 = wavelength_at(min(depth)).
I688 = 688.80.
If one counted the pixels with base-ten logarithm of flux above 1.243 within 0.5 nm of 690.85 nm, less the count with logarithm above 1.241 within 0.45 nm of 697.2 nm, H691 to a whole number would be 7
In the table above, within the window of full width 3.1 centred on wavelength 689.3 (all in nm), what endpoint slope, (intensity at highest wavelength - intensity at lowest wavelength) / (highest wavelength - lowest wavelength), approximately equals 0.3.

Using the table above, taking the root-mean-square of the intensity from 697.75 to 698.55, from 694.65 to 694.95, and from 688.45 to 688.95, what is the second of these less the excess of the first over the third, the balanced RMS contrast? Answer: 18.8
